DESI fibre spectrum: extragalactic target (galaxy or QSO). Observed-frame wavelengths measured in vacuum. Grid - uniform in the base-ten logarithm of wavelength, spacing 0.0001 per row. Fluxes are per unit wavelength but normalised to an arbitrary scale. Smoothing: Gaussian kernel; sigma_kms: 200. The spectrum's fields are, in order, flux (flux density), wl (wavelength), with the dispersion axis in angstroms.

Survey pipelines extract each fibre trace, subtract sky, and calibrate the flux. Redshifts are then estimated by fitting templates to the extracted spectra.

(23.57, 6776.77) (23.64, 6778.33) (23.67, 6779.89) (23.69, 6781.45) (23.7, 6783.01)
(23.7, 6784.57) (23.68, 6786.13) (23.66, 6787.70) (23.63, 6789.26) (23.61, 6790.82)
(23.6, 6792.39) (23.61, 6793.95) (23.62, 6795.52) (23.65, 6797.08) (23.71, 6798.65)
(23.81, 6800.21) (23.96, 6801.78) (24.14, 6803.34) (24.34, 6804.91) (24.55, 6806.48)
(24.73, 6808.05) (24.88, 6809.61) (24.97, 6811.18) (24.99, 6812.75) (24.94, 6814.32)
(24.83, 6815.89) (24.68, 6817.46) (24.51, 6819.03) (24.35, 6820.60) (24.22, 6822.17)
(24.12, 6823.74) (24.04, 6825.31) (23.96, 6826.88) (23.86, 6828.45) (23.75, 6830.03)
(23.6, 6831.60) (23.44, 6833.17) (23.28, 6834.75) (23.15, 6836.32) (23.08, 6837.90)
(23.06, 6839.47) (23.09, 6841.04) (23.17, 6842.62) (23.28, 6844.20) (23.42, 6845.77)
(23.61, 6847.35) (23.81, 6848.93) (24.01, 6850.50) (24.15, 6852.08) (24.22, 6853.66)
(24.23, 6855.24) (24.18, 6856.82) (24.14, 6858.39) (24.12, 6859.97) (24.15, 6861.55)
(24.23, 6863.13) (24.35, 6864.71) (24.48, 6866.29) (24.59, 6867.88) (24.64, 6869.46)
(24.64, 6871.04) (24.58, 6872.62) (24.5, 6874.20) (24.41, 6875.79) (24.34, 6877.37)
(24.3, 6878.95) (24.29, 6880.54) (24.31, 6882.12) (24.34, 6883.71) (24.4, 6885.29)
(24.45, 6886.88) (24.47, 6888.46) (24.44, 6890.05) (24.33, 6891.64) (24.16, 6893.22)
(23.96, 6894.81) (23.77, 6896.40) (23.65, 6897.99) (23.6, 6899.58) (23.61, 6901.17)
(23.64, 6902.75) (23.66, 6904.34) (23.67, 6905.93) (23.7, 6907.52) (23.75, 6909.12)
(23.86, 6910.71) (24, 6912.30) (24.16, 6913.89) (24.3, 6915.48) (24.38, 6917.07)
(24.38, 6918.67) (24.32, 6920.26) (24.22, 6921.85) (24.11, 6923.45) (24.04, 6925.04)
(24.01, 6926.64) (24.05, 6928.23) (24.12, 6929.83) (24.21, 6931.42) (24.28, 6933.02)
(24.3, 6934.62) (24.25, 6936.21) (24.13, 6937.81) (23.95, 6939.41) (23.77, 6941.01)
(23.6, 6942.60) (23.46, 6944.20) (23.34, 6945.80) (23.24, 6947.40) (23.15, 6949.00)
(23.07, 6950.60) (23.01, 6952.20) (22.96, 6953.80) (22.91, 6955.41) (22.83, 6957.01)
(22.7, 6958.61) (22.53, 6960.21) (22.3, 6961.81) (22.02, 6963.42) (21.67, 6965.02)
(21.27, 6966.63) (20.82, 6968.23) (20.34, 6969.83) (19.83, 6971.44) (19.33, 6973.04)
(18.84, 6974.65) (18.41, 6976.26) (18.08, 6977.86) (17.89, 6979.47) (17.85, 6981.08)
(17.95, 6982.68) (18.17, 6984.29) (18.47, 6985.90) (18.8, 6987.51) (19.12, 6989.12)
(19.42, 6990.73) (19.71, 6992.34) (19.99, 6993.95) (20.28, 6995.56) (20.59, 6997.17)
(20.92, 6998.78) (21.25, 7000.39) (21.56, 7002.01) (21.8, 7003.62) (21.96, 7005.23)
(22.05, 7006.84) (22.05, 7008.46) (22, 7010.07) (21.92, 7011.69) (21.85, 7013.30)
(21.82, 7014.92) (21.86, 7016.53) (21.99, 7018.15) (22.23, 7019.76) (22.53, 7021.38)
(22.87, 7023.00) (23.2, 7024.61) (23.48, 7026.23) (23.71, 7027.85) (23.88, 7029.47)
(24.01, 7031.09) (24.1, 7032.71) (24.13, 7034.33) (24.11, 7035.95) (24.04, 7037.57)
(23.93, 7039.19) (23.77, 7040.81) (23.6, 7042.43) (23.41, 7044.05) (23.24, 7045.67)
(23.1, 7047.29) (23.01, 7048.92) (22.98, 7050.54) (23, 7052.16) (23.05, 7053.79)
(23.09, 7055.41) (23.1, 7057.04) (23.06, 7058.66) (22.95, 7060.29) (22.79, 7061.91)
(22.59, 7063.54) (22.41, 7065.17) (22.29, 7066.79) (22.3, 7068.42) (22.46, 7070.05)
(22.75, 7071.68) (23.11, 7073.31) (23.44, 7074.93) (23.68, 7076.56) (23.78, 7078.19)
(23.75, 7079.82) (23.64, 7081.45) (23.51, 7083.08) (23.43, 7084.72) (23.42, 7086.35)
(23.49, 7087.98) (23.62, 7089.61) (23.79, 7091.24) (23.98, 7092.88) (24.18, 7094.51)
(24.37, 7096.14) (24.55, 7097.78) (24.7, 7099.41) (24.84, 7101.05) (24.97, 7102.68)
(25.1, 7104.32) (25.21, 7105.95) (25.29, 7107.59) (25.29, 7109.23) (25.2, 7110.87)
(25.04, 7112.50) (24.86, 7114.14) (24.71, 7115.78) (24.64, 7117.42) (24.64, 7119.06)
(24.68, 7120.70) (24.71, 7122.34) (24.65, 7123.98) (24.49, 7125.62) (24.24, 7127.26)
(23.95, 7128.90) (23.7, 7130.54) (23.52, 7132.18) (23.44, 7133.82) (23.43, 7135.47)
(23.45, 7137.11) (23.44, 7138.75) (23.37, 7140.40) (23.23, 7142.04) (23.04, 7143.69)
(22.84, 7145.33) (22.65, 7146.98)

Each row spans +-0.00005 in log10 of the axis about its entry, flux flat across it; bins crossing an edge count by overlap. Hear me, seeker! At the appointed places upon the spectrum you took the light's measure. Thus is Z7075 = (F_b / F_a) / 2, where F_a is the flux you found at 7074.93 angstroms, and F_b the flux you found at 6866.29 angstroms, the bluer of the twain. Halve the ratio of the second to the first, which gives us 0.522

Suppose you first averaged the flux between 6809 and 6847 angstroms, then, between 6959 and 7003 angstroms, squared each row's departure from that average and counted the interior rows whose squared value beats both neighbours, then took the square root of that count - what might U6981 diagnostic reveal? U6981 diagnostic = 1.00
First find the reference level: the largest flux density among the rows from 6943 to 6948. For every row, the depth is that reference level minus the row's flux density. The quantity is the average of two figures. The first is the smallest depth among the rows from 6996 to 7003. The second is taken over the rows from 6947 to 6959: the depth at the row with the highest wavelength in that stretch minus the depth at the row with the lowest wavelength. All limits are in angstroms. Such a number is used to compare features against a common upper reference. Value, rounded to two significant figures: 1.2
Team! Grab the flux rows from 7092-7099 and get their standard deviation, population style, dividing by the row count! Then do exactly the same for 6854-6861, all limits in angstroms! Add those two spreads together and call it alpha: 0.255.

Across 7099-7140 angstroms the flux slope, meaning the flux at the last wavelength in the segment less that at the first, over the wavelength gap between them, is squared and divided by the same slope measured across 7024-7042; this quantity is 0.03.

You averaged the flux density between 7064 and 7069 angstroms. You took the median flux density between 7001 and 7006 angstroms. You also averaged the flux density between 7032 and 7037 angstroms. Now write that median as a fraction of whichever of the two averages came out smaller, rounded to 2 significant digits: 0.98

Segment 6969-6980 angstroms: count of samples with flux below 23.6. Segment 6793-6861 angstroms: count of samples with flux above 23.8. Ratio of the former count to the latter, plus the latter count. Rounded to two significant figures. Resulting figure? 27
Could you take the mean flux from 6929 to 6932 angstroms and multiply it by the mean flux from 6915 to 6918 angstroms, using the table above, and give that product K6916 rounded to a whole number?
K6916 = 588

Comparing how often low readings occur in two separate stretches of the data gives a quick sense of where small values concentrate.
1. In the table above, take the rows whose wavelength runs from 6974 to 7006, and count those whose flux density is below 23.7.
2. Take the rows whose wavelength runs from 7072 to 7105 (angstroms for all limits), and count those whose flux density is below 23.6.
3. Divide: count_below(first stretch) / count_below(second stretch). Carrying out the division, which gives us 3.3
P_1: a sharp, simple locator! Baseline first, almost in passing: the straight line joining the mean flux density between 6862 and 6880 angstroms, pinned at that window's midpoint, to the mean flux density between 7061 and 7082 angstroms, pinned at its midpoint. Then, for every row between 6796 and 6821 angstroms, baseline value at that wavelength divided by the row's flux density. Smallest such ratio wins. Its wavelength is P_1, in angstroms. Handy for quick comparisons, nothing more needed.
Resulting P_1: 6812.75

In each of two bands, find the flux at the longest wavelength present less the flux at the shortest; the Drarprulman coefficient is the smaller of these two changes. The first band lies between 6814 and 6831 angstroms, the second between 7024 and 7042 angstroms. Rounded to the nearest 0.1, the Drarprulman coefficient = -1.2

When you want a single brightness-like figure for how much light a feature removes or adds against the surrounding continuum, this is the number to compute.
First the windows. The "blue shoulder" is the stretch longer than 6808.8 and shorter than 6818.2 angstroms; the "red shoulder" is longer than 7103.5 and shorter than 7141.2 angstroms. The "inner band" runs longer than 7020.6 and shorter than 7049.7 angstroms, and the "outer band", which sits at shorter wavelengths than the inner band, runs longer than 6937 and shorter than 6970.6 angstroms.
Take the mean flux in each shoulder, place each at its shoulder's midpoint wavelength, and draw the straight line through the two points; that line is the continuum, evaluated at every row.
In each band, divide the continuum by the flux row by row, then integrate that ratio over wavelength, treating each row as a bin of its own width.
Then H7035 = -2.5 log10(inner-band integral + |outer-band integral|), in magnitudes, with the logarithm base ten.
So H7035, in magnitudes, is -4.6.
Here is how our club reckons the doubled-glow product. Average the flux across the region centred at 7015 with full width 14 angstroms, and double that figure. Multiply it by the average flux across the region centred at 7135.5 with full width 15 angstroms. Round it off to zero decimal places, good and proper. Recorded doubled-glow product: 1035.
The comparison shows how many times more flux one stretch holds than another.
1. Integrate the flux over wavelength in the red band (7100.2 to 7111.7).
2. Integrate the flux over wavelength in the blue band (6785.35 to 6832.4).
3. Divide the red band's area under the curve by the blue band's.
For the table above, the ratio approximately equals 0.3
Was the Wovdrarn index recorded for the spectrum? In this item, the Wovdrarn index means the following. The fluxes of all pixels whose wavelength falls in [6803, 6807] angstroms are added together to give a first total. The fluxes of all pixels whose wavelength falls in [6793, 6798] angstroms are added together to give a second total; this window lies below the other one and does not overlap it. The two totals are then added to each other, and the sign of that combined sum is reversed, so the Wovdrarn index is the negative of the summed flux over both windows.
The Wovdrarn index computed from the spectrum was -144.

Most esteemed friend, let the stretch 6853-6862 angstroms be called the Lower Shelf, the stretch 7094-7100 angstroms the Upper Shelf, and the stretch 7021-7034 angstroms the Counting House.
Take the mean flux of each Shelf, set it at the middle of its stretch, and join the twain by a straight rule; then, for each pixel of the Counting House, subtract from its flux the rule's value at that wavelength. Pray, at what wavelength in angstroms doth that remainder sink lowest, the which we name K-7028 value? 7021.38 angstroms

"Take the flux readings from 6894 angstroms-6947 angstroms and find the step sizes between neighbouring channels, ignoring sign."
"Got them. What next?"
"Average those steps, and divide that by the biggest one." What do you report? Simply 0.45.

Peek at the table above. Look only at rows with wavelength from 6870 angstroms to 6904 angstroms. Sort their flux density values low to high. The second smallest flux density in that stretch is 23.61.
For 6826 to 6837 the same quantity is 23.28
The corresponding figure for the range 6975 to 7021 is 17.89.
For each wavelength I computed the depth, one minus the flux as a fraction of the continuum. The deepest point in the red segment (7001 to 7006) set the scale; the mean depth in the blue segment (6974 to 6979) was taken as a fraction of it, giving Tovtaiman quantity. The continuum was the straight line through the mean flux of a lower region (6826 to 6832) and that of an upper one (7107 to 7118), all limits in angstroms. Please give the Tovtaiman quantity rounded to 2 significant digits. 2.0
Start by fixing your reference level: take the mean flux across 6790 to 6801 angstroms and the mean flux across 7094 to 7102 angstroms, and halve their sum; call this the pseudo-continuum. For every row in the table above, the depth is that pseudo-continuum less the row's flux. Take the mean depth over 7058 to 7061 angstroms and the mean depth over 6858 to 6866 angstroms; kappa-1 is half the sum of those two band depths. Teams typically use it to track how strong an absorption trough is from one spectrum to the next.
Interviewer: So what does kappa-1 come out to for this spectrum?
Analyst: 0.49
